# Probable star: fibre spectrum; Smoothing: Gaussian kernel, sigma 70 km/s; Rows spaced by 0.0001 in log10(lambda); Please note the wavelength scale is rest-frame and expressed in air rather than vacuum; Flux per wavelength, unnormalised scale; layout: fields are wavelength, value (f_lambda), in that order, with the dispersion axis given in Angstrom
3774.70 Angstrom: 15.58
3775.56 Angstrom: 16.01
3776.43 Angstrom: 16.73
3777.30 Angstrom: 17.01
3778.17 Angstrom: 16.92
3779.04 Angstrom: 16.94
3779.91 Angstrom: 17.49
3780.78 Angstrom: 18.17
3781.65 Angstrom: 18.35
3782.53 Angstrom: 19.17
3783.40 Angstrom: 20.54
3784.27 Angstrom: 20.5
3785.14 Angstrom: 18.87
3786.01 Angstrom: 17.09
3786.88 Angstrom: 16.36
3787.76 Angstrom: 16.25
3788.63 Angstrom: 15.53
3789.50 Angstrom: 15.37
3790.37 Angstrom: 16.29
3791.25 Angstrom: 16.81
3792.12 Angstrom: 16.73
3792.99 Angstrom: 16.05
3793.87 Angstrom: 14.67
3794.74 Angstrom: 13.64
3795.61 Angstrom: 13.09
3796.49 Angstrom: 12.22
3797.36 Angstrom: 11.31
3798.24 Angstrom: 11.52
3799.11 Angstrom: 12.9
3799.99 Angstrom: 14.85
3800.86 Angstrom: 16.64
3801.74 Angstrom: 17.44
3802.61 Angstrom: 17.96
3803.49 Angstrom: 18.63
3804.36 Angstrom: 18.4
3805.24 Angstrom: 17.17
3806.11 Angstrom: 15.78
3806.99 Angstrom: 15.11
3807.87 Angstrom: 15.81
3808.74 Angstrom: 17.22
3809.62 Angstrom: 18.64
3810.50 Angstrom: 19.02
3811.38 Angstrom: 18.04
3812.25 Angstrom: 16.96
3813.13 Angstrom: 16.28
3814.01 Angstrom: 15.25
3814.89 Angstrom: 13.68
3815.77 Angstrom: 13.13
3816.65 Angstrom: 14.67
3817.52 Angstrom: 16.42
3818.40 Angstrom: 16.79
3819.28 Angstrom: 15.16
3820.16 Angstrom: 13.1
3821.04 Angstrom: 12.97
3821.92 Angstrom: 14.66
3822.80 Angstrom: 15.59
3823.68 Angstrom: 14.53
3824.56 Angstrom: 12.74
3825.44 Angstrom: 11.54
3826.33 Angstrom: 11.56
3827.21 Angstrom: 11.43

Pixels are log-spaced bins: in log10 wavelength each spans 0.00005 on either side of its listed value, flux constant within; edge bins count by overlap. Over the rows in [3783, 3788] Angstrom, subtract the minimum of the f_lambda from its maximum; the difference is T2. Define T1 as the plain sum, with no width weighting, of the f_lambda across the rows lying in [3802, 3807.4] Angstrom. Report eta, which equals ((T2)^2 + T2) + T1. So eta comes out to 126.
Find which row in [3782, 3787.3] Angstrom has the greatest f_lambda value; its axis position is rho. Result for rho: 3783.40 Angstrom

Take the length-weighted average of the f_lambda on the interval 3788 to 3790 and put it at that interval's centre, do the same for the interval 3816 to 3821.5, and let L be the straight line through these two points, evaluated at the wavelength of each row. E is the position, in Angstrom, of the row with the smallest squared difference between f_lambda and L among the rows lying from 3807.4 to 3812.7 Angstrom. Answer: 3807.87 Angstrom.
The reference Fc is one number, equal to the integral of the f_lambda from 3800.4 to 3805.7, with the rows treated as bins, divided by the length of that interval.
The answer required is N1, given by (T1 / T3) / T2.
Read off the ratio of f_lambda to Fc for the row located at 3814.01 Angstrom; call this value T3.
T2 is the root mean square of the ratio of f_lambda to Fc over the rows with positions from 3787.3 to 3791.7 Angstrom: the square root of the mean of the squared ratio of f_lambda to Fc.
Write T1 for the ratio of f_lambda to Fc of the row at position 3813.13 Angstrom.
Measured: 1.18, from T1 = 0.92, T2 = 0.91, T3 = 0.86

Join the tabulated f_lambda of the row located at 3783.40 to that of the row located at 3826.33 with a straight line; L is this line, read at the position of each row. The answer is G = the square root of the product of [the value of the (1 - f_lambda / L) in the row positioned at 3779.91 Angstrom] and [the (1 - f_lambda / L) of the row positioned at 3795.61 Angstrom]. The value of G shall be 0.22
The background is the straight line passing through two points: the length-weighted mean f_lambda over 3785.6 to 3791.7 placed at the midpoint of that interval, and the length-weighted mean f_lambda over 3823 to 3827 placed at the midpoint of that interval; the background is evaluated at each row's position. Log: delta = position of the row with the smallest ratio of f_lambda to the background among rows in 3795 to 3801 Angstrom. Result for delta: 3797.36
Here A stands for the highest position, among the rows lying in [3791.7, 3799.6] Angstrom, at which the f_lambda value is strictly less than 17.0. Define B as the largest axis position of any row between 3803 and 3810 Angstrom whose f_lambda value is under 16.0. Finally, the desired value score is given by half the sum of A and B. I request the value 3803.5 Angstrom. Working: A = 3799.11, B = 3807.87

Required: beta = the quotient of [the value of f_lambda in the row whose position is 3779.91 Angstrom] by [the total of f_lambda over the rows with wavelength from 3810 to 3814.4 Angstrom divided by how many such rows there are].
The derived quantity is 1.02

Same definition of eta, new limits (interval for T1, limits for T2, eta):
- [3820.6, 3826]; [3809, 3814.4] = 100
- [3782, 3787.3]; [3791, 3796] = 130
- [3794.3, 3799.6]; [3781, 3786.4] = 90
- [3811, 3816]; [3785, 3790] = 109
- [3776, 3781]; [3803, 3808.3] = 119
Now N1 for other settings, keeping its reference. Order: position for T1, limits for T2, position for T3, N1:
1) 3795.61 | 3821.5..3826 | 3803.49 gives 0.90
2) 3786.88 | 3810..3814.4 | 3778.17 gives 1.00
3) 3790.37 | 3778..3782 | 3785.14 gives 0.87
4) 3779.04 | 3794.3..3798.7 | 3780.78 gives 1.33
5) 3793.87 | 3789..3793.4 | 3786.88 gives 0.98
